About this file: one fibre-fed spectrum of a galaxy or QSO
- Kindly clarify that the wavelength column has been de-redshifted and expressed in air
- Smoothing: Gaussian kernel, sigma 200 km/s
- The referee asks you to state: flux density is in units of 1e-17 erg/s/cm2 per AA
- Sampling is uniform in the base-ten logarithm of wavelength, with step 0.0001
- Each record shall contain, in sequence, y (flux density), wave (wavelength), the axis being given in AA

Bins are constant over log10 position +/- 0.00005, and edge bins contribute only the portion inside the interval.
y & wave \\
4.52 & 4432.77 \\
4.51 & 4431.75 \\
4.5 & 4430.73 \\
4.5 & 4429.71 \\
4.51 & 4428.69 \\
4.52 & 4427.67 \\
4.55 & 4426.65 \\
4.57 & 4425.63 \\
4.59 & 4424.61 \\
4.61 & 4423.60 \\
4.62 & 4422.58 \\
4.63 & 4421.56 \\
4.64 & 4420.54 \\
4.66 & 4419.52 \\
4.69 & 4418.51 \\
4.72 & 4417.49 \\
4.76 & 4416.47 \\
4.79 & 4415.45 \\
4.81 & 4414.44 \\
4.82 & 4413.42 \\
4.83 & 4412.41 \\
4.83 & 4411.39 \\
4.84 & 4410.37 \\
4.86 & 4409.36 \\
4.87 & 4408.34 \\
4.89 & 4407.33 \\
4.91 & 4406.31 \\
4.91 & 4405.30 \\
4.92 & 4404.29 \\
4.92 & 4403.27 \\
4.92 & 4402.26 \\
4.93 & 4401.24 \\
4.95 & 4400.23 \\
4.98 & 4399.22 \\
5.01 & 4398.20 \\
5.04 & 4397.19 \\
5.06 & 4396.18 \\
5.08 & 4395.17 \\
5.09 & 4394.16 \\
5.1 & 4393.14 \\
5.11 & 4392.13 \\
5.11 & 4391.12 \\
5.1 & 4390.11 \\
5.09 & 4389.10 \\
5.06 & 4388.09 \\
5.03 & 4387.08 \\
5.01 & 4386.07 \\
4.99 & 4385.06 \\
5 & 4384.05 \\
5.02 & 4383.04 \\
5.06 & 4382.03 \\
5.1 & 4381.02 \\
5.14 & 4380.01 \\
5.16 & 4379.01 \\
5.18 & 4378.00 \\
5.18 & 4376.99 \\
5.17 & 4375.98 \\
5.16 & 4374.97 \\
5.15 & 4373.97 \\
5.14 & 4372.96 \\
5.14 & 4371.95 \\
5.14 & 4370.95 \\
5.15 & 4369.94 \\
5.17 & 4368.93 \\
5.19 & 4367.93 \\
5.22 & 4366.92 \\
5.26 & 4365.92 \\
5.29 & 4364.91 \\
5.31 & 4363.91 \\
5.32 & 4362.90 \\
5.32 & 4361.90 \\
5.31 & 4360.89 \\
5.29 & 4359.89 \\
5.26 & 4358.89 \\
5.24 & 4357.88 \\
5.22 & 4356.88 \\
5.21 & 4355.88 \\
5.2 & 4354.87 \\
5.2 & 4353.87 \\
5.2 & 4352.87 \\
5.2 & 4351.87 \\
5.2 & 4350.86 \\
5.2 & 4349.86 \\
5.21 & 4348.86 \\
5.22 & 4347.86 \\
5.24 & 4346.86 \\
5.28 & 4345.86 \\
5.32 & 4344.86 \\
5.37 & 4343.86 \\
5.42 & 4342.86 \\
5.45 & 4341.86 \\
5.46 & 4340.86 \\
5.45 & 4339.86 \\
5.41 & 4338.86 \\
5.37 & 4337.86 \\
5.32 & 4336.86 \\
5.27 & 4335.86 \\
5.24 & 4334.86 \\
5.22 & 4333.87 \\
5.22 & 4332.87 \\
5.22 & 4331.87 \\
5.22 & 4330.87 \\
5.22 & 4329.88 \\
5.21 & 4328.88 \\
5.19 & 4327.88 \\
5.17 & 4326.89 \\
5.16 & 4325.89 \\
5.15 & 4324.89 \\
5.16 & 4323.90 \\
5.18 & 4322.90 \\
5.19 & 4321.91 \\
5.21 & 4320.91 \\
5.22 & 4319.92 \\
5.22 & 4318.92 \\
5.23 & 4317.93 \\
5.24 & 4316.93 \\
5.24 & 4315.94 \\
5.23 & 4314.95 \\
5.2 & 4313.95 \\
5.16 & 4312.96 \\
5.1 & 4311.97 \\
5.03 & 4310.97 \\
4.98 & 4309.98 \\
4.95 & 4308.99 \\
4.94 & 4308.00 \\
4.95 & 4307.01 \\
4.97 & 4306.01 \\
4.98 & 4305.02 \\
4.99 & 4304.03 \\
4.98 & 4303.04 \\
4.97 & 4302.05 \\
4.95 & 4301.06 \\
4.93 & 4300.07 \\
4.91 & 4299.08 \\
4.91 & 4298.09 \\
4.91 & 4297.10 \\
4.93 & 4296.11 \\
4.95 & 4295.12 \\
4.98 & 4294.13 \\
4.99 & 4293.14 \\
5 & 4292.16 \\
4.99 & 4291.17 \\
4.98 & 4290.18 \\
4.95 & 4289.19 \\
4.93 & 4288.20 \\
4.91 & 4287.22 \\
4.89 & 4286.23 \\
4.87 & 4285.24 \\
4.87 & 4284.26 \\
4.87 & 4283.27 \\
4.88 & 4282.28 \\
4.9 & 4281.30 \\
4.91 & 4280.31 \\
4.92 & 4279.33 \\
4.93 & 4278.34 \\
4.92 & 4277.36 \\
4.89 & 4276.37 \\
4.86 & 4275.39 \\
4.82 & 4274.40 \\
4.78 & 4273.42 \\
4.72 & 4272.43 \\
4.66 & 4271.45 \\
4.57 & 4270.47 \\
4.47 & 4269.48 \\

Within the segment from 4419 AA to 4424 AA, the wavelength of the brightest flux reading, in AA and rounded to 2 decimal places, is 4419.52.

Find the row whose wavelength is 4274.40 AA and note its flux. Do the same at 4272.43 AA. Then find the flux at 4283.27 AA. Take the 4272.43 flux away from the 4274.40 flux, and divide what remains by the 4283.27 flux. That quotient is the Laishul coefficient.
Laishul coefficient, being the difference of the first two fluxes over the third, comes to 0.02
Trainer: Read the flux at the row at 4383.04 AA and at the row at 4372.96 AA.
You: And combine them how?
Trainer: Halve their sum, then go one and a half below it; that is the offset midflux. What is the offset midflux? 3.58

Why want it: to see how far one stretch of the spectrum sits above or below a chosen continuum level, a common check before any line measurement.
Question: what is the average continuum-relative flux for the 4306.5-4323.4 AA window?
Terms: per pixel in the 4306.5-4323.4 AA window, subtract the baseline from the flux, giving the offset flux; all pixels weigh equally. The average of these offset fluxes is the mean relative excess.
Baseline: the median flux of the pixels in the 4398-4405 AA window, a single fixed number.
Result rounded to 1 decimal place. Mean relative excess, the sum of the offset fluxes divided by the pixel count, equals 0.2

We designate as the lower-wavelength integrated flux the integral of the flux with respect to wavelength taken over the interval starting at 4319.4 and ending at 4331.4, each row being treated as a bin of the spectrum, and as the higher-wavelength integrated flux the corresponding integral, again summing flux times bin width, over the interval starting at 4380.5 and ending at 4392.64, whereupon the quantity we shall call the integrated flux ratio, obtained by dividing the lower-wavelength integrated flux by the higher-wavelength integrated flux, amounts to 1.01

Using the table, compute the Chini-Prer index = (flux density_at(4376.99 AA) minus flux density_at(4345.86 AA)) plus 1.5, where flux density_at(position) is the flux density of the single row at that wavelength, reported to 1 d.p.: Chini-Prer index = 1.4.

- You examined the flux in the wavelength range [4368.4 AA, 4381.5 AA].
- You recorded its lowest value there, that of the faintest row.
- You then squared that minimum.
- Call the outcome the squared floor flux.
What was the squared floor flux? 26.0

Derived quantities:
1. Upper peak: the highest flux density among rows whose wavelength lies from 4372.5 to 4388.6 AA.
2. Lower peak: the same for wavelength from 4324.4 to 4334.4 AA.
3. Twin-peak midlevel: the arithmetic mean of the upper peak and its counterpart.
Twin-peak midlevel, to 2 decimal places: 5.20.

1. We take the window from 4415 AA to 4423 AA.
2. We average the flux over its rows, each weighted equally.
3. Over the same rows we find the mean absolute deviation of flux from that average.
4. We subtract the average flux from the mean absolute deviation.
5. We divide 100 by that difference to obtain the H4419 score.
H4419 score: -21.6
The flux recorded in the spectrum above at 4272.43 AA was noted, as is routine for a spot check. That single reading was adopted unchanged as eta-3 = 4.72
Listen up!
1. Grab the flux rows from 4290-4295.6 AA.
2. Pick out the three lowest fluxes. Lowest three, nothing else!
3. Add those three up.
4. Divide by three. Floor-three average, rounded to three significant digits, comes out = 4.97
